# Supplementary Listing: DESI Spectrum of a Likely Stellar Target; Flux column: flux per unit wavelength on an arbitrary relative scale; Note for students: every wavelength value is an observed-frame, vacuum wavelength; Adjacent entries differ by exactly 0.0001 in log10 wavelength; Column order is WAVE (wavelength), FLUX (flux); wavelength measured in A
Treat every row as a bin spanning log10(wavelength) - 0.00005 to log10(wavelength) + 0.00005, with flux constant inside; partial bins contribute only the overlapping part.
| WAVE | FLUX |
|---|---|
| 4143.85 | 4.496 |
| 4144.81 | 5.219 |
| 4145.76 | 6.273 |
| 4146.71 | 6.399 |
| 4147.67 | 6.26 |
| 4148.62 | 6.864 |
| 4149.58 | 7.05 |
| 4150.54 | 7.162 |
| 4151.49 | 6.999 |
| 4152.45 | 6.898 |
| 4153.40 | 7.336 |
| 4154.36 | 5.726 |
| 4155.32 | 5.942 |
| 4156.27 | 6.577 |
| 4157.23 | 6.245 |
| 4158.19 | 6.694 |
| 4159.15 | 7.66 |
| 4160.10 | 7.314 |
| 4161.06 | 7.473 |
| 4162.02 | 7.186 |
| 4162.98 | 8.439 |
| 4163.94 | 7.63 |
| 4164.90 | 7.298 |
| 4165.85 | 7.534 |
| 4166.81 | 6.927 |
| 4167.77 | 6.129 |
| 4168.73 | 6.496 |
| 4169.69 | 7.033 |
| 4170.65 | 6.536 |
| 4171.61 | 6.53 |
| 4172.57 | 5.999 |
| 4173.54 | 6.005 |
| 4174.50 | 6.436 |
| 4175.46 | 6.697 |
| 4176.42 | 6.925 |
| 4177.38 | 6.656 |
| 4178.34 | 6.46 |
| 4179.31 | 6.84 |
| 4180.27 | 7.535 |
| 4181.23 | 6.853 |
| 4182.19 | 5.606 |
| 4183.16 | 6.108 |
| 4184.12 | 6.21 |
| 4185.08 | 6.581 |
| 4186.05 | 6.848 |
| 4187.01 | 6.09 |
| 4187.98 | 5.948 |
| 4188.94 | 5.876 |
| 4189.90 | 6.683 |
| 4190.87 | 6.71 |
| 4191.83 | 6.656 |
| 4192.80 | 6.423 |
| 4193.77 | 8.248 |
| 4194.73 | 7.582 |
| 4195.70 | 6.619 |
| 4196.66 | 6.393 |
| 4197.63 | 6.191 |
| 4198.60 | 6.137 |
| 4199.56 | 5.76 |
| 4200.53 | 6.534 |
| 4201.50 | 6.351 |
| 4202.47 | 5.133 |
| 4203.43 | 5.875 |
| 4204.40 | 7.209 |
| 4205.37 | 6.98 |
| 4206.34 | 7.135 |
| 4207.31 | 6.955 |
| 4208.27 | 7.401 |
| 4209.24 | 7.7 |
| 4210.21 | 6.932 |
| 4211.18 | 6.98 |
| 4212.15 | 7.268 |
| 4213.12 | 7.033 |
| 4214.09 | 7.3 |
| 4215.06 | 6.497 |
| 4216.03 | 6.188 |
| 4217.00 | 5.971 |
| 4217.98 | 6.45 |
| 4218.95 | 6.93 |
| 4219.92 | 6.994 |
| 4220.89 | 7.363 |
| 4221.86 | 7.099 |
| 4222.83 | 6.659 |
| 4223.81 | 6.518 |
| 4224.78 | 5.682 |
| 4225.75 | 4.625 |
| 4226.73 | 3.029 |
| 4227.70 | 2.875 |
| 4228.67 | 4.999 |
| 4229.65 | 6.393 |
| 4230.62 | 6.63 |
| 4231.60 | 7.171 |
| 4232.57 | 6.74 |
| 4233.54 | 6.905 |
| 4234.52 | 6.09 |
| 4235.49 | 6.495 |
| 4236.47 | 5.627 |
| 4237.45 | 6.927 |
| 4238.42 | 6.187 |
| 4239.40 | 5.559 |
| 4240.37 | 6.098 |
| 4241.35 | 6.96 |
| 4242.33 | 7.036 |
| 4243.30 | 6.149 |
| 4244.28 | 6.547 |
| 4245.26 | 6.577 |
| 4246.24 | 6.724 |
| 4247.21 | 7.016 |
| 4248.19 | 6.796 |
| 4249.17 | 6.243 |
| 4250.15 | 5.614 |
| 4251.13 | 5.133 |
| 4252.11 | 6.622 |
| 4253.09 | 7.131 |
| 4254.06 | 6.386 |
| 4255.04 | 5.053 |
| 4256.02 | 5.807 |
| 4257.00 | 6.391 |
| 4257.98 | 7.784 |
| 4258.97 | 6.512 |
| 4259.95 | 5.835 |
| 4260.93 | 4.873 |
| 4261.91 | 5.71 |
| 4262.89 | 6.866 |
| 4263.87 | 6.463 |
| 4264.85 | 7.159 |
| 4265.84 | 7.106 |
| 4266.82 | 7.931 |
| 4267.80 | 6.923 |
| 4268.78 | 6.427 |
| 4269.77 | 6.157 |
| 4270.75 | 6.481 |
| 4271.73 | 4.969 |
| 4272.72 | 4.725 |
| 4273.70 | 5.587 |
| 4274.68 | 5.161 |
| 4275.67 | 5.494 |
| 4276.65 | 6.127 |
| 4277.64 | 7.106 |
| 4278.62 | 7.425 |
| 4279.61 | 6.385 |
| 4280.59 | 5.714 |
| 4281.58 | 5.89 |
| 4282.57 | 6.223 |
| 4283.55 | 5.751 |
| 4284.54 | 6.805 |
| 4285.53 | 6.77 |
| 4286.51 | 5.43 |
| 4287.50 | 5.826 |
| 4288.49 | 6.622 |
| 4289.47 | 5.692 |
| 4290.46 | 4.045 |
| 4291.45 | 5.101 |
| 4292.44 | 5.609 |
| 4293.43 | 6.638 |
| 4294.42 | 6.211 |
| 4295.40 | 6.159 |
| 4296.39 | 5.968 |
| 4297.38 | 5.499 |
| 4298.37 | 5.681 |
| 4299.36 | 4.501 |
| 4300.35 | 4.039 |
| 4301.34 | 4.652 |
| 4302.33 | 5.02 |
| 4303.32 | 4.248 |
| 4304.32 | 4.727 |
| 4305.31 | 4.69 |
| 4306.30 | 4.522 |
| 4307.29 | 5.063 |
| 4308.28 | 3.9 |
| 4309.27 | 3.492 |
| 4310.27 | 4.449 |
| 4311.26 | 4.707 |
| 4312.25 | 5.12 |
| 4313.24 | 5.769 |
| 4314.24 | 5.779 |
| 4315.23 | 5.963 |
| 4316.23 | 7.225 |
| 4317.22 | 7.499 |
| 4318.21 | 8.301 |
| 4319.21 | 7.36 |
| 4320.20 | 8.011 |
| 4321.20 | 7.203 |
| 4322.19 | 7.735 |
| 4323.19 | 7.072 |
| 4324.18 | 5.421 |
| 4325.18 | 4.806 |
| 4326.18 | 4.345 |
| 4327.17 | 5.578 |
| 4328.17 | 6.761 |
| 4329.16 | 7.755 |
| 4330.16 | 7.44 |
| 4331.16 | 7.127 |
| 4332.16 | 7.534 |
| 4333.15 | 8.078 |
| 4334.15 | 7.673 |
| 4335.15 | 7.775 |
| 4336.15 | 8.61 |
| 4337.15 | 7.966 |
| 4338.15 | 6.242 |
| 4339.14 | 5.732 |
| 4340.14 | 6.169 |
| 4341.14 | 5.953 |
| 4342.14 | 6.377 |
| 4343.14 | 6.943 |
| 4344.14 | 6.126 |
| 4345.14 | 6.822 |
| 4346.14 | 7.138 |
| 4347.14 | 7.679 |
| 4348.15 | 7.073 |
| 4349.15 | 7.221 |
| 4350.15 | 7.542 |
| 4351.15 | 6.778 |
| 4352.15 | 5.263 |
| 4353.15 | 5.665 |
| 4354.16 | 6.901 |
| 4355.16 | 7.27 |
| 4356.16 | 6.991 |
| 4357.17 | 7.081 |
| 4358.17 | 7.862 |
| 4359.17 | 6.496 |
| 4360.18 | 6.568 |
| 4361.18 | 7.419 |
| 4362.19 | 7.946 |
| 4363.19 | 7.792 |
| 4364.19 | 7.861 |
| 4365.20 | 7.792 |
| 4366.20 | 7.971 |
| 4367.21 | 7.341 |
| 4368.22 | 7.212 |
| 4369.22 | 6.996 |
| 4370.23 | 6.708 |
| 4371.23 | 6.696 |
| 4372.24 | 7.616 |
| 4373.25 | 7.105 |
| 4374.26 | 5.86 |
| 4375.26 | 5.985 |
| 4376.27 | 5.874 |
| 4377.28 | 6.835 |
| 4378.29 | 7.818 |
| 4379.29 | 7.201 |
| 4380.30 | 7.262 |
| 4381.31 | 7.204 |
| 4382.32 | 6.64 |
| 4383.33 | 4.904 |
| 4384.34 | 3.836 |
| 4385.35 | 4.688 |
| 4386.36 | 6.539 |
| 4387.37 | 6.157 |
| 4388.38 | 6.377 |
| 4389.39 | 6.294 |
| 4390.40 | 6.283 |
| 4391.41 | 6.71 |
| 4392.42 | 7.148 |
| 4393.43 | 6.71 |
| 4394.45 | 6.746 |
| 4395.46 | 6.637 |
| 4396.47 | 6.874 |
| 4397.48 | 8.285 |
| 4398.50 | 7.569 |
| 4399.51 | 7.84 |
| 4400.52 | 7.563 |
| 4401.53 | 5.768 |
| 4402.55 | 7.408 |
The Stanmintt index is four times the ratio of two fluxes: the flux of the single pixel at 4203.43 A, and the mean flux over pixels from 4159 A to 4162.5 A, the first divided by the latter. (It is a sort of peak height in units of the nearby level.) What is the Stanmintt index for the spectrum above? 3.2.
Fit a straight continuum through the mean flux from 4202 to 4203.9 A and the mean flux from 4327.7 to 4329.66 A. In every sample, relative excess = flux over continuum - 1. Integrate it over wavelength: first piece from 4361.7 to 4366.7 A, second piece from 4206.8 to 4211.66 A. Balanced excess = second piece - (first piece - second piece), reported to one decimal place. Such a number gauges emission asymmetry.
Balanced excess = 2.7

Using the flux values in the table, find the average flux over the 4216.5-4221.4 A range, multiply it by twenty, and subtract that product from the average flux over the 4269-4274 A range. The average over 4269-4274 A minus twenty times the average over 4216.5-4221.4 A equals -129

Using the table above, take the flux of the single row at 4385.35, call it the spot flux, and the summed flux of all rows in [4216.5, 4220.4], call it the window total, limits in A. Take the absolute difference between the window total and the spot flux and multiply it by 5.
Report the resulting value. 108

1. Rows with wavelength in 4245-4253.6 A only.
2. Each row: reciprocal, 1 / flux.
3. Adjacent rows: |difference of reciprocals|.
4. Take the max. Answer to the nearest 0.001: 0.044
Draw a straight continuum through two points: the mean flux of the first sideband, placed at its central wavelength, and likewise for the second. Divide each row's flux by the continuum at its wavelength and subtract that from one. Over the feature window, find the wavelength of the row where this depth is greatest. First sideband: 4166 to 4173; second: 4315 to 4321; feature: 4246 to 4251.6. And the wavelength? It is 4251.13 A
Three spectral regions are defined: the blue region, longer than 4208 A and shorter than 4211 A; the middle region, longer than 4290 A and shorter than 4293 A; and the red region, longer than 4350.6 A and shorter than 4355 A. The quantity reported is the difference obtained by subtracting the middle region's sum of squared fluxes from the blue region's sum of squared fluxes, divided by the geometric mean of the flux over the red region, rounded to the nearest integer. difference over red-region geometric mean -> 14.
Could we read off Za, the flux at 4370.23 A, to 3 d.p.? 6.708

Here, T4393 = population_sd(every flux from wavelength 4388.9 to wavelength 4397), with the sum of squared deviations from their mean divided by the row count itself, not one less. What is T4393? 0.27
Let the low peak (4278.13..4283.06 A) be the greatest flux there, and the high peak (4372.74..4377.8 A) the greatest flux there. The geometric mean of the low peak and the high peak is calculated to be 7.26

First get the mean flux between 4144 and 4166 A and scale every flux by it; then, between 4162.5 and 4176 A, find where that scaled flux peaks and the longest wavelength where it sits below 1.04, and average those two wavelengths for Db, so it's 4169.2 A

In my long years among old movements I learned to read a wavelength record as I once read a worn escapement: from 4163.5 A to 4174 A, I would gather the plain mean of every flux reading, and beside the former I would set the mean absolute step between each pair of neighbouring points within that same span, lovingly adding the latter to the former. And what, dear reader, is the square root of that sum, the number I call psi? 2.67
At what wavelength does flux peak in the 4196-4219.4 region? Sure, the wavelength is 4209.24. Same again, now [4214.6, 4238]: 4220.89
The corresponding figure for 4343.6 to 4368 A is 4366.20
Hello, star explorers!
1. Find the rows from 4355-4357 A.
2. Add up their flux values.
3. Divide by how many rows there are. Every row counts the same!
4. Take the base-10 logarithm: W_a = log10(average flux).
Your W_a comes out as 0.85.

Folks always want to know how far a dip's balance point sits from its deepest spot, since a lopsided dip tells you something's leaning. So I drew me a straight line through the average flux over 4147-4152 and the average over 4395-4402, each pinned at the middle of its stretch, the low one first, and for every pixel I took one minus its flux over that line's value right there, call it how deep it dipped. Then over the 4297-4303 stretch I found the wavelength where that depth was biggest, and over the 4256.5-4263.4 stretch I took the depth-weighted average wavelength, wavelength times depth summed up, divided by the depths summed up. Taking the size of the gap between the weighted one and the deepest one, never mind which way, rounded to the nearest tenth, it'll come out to 39.6 A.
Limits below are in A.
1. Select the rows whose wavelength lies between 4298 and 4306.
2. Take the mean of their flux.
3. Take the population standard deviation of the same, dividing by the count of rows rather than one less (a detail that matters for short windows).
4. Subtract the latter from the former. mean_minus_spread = 4.2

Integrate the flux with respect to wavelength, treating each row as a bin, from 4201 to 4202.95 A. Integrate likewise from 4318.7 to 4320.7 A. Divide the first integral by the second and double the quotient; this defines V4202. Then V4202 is 1.5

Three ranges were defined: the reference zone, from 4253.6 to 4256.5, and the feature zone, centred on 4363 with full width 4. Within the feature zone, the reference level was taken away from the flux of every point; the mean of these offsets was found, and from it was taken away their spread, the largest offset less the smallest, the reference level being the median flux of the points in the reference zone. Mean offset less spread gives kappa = 1.4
